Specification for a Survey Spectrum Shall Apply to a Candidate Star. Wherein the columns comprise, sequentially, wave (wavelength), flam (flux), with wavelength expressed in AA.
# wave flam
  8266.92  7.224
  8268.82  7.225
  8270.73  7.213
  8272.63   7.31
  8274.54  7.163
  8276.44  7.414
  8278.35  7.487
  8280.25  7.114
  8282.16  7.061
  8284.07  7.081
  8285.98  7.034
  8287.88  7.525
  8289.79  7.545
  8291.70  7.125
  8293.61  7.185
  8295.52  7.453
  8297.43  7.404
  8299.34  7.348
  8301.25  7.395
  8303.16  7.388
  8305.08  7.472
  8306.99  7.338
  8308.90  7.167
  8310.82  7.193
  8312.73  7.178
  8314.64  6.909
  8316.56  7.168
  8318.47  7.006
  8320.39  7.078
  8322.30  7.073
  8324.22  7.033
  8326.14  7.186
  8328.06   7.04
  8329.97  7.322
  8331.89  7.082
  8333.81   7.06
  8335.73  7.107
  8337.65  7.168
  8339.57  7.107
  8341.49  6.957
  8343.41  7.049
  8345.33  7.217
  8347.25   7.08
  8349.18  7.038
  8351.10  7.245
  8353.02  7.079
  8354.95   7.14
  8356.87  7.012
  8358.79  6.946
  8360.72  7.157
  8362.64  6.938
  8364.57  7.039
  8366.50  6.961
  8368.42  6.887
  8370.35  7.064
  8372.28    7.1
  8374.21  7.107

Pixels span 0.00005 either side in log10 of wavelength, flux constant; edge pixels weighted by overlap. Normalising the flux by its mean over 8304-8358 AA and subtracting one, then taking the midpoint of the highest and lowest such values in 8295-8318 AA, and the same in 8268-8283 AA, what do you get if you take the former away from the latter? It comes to 0.012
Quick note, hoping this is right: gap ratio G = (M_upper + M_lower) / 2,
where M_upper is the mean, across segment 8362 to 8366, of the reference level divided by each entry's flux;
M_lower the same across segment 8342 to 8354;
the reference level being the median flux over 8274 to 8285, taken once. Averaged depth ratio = 1.01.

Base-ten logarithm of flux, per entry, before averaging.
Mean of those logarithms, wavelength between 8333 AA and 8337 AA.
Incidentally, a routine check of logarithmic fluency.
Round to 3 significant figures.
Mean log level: 0.850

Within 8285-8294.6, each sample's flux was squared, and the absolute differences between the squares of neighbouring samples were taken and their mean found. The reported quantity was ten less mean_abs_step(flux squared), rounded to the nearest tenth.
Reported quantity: 6.4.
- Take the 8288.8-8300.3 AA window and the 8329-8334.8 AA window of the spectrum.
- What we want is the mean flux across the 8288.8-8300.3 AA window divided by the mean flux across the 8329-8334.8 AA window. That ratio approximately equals 1.03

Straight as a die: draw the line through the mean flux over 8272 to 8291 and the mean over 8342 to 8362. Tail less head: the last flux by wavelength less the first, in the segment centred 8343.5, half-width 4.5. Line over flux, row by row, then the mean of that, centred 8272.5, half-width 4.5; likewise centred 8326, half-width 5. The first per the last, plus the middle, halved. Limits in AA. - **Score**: 0.489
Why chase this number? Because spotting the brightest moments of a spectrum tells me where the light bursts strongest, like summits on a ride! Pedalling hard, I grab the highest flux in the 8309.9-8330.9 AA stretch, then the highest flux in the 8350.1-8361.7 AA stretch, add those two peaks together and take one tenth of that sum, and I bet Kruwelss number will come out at 1.46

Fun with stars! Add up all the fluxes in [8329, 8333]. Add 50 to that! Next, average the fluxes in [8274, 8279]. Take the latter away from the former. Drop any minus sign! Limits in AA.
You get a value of 57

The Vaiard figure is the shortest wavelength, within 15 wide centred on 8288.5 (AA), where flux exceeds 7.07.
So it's 8284.07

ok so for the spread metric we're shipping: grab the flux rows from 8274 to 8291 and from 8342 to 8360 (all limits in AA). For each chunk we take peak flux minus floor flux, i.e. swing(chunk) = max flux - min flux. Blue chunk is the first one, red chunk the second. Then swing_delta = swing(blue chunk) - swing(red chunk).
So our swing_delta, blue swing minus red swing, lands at 0.21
